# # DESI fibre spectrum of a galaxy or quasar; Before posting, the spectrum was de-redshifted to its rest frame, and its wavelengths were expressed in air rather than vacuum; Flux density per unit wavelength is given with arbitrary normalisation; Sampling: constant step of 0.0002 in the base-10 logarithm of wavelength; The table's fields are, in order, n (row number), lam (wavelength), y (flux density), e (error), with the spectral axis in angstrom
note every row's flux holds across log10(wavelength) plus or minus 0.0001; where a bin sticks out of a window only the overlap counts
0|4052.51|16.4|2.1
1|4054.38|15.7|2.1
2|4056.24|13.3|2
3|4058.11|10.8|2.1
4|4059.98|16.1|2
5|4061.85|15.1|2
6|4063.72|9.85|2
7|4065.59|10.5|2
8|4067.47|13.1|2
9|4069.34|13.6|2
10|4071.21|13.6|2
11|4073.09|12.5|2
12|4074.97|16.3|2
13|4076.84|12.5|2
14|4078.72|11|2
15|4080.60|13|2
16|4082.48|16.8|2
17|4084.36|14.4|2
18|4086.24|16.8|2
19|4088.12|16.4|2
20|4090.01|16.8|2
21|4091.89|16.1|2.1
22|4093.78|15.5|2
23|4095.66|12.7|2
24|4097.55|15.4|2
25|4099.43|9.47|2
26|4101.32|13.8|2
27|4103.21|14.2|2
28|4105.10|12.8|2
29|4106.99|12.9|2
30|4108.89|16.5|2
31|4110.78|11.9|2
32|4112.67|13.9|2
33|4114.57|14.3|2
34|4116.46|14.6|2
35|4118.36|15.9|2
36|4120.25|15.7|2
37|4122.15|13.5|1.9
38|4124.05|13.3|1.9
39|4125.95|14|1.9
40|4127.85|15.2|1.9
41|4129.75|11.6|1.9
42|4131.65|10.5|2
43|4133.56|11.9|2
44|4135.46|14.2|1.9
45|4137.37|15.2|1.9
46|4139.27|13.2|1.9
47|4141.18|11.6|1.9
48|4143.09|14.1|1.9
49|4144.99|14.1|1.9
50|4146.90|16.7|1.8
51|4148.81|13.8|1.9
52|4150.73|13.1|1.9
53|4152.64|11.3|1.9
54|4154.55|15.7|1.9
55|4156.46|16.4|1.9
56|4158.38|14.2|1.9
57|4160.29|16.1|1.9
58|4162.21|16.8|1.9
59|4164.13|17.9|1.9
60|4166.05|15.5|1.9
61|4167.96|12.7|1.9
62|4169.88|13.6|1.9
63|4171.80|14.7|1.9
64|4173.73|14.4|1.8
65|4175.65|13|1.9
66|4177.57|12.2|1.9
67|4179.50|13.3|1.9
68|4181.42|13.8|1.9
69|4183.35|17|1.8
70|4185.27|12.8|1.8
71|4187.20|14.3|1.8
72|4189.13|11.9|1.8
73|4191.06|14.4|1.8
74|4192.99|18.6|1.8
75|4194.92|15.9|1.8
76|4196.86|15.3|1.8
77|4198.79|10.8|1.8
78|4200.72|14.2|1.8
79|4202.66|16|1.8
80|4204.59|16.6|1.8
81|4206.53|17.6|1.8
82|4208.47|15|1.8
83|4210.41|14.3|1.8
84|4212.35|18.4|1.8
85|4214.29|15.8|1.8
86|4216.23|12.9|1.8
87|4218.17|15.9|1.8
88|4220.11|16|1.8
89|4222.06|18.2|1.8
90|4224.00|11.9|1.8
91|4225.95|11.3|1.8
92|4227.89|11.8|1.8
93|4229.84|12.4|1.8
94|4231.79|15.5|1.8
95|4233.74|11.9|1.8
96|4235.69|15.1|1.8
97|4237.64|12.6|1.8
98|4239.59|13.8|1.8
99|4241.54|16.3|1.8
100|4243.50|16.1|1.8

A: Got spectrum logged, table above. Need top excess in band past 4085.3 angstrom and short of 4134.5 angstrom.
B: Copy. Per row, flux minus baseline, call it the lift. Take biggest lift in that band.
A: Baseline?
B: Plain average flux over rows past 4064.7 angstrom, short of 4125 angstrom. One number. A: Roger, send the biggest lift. 2.7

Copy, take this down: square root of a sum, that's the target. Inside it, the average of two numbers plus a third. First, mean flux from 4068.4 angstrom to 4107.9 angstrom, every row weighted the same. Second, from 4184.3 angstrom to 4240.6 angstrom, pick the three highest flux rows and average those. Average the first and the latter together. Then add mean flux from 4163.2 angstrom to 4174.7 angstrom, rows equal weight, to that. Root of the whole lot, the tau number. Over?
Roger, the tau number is 5.573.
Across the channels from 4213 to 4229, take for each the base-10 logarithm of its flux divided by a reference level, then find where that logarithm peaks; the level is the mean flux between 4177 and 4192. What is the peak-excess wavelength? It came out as 4222.06 angstrom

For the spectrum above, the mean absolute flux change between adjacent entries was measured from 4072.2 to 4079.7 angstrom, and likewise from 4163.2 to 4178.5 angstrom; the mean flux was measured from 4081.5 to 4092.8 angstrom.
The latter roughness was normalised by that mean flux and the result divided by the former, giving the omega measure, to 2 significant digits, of 0.028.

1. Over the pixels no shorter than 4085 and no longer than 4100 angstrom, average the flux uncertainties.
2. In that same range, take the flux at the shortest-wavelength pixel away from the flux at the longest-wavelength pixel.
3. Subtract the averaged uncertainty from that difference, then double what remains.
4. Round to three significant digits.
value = -18.7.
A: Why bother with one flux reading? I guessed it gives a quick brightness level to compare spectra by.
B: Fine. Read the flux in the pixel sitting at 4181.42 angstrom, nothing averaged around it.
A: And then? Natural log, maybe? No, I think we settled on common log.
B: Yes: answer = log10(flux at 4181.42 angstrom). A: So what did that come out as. 1.14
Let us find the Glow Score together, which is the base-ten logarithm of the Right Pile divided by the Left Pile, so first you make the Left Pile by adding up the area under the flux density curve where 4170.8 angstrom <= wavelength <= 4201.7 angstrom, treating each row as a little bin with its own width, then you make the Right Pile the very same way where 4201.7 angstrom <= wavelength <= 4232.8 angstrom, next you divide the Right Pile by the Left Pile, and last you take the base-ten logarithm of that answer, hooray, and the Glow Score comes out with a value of 0.027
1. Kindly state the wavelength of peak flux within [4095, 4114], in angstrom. 4108.89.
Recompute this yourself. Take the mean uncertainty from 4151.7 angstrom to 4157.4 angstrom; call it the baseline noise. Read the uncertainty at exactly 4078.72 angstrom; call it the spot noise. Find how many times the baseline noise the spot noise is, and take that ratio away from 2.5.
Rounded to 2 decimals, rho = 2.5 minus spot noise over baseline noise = 1.45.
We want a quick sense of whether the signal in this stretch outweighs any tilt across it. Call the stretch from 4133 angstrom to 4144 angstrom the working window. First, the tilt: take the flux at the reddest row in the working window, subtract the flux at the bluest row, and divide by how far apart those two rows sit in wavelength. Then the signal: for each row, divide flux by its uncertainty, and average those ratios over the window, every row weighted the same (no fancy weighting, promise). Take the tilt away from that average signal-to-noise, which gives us 6.8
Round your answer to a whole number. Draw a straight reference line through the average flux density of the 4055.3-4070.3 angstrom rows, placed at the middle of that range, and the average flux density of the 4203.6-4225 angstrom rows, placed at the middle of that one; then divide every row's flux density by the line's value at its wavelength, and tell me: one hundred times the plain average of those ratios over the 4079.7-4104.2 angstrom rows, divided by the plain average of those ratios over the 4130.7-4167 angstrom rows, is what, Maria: 111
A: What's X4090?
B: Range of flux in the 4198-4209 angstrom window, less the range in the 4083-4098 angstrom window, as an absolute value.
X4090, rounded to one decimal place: 2.7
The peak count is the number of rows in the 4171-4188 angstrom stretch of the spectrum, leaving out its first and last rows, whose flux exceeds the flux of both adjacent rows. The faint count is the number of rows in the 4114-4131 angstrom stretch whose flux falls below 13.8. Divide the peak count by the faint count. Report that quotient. 0.3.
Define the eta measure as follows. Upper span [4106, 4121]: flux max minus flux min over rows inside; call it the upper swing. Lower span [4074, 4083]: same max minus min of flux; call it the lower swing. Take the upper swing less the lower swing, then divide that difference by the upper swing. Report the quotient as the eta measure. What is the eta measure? -0.3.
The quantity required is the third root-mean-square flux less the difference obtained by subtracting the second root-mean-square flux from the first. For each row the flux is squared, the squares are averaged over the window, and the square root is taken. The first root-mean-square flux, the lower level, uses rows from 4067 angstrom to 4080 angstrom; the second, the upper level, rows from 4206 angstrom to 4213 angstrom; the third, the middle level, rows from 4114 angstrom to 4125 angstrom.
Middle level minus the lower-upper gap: 17.7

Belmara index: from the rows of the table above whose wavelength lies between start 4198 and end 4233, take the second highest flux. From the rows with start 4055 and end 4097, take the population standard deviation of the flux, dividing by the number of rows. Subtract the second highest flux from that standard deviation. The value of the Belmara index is -16.0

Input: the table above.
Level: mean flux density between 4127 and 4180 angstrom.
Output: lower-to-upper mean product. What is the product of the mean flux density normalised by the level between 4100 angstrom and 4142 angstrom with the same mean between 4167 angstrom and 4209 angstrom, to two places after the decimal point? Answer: 1.00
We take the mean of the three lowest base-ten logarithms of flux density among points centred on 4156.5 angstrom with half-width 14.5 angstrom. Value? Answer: 1.09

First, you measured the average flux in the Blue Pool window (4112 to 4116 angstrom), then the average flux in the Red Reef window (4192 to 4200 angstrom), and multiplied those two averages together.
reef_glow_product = 214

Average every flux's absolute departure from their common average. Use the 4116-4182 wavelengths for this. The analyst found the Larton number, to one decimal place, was 1.3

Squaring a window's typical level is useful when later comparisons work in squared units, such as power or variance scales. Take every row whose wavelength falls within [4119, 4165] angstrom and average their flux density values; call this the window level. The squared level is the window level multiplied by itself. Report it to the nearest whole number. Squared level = 201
